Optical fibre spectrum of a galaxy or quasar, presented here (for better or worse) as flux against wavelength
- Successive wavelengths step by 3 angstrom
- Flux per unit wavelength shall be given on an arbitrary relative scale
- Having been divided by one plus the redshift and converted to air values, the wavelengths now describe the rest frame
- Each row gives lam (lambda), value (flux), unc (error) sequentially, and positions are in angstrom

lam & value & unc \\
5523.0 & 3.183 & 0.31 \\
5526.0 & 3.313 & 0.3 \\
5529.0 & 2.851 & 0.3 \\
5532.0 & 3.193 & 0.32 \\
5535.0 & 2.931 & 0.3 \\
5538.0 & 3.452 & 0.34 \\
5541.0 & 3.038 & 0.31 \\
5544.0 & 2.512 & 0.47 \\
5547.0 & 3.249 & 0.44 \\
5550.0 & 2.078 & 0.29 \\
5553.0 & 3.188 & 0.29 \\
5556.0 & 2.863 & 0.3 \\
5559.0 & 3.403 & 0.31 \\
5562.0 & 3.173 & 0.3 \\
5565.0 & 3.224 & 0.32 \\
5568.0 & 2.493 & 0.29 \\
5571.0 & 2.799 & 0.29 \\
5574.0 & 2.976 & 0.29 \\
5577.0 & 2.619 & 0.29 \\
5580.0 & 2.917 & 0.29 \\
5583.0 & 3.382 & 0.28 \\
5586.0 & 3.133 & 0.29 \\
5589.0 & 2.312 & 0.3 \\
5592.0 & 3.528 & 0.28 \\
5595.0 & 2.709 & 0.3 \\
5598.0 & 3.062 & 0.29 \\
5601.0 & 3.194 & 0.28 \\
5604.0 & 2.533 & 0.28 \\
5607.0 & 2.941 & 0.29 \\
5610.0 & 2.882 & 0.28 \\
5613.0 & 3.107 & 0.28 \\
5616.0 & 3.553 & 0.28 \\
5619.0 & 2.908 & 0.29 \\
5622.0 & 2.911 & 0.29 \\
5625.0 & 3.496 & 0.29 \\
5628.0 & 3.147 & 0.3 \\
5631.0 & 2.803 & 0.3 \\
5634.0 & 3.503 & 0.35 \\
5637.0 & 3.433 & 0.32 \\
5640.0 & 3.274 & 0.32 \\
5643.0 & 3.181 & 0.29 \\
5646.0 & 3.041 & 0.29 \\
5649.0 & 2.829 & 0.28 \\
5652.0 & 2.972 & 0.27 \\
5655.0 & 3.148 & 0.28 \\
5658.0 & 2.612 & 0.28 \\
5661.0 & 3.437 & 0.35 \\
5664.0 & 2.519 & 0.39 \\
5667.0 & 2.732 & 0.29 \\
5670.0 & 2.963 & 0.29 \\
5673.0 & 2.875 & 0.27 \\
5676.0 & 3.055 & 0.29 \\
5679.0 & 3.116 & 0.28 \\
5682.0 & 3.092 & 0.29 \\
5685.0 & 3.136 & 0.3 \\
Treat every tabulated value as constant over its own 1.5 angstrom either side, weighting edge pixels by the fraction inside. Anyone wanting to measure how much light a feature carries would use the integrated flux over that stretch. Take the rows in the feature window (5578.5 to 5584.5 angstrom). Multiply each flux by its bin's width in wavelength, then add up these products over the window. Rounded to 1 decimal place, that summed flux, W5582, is 18.9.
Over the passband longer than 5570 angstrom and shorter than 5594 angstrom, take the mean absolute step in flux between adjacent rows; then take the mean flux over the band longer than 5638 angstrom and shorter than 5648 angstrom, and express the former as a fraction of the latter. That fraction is 0.16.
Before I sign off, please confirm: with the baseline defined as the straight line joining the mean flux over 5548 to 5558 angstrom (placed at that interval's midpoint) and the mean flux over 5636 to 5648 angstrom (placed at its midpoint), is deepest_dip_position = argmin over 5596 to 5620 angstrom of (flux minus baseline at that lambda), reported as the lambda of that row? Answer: 5604.0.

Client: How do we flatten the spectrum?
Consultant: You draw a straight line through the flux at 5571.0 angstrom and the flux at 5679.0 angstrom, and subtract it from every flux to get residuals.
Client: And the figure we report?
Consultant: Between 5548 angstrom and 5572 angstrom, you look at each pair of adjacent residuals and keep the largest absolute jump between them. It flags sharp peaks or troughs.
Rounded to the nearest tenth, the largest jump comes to 1.1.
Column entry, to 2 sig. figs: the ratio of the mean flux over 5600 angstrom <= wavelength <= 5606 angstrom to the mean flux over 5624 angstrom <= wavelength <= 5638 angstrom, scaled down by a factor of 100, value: 0.0087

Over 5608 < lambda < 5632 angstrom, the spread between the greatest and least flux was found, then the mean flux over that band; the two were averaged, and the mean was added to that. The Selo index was 5.03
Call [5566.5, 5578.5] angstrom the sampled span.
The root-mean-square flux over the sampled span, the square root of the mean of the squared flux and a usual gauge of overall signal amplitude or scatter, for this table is 2.73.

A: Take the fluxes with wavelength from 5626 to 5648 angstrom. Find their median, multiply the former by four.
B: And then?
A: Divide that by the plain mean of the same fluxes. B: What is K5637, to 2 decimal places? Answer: 3.98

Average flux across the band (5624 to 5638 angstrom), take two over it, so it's 0.61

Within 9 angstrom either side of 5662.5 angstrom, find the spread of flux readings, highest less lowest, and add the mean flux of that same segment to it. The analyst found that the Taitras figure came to 3.82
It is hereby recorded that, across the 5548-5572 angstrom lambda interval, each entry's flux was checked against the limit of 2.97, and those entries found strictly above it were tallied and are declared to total 4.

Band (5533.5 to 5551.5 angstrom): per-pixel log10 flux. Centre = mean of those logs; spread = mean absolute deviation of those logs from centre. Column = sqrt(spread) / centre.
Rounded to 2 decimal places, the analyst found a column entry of 0.55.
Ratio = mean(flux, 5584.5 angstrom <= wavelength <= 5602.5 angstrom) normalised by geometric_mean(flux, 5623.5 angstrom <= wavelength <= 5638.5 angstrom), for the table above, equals 0.92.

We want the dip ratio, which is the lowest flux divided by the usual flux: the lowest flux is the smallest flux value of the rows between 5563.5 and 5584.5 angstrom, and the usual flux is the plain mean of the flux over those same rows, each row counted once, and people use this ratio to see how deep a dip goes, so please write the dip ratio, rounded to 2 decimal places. 0.86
